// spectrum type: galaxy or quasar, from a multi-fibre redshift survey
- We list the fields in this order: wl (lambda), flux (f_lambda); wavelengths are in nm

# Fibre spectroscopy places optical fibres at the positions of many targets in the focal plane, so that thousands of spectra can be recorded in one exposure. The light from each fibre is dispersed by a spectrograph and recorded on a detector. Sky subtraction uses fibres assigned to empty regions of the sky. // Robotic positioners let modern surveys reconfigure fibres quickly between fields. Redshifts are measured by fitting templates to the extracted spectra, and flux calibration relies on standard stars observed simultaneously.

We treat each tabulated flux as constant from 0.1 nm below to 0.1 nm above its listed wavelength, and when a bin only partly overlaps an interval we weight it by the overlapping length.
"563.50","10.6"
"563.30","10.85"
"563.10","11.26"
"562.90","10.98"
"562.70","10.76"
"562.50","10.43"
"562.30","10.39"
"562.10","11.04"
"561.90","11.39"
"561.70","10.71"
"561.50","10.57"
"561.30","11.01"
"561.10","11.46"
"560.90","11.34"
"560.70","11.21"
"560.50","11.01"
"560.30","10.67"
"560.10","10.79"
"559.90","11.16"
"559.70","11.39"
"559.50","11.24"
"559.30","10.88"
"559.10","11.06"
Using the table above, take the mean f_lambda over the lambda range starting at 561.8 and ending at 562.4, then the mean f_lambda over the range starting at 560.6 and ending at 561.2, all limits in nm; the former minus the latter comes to -0.40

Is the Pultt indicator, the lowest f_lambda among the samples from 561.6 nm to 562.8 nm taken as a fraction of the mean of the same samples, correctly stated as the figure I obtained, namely 0.963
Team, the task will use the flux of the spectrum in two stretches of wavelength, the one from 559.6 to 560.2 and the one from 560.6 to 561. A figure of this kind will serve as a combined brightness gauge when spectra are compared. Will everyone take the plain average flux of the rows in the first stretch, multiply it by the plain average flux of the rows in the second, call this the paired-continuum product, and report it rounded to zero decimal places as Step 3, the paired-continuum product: 125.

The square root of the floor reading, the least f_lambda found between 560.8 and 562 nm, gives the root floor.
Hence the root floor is 3.25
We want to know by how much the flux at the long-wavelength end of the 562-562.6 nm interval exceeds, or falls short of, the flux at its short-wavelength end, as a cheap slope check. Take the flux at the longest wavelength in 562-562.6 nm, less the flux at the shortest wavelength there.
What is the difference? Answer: -0.61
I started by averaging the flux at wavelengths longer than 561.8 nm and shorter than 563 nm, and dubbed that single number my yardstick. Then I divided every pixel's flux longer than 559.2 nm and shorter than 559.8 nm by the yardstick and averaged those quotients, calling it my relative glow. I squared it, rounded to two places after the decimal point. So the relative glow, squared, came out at 1.06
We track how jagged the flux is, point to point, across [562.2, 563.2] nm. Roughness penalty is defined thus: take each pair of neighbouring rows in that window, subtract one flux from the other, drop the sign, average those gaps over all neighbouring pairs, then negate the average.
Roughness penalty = -0.22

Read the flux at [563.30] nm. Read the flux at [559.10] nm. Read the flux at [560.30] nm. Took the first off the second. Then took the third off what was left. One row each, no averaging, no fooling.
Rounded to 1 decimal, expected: -10.5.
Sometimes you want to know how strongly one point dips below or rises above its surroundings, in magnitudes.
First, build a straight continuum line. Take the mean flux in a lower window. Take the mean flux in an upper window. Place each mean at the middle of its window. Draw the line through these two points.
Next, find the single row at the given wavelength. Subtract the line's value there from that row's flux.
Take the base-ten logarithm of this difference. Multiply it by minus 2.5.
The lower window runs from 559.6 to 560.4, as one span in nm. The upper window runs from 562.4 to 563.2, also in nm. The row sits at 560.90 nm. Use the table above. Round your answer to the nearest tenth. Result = 1.0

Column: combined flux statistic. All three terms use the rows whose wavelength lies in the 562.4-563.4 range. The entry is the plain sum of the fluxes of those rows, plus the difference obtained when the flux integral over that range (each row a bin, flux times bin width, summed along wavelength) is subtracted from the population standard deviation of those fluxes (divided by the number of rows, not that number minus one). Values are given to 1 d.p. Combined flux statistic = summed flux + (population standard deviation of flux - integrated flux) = 43.7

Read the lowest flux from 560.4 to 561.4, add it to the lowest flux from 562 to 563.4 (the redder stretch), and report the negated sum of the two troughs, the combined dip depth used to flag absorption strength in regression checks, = -21.4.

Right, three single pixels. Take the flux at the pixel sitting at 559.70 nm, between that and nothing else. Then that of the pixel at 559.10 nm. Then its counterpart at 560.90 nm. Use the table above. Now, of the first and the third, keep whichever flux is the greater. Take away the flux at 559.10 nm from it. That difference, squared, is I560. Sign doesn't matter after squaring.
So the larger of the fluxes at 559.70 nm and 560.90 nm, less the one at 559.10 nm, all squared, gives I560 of 0.109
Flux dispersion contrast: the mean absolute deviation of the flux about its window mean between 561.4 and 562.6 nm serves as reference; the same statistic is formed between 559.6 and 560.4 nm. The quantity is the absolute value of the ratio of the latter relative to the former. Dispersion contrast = 0.9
